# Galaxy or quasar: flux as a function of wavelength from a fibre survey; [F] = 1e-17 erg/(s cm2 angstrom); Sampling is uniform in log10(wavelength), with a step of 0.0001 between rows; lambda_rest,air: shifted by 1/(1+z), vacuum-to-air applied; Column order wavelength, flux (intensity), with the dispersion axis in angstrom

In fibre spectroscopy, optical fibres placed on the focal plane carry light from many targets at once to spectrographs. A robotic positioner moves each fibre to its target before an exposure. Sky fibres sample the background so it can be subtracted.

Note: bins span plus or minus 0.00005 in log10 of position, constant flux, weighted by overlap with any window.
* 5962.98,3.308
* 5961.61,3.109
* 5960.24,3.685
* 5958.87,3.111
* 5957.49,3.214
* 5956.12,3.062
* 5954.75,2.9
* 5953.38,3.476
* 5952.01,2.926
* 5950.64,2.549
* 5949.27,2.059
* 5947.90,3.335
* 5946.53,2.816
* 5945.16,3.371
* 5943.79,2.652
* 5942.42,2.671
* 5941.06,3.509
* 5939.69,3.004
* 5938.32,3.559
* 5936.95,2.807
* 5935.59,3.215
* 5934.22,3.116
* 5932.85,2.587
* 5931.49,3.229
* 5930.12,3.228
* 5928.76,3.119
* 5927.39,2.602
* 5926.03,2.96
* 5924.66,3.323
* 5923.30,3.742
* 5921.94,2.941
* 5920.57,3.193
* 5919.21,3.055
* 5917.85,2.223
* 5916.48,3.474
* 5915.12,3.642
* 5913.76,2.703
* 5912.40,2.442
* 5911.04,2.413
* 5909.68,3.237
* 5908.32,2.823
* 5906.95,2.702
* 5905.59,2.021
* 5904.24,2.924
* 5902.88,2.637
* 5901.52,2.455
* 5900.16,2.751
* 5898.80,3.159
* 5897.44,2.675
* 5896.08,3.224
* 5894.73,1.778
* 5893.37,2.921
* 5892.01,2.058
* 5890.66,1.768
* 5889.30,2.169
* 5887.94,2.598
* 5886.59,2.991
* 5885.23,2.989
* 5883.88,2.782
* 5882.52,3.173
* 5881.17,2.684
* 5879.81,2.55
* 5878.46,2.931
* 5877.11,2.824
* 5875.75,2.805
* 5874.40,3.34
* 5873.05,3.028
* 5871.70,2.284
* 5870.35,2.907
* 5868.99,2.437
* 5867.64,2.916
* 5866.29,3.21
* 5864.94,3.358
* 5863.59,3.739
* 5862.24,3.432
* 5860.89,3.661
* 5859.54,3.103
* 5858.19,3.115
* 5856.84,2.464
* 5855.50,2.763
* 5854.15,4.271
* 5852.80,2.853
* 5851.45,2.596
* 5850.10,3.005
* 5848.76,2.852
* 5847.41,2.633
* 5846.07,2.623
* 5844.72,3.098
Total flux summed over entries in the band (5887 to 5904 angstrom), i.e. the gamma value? 30.2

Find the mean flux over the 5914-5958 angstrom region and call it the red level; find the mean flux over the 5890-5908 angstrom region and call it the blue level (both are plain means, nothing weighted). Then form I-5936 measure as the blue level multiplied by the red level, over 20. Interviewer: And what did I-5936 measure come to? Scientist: 0.388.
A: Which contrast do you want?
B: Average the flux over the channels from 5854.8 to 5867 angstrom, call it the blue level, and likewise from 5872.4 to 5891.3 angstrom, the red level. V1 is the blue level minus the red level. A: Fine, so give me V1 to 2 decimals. 0.45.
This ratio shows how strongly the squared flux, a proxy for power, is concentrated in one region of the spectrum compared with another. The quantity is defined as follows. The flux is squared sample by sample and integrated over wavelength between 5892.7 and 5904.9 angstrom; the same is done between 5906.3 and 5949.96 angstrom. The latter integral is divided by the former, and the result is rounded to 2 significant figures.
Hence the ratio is 4.3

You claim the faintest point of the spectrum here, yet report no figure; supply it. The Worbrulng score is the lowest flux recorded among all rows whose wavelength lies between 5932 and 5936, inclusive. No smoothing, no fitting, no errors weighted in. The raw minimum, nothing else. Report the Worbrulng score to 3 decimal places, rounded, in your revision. 2.587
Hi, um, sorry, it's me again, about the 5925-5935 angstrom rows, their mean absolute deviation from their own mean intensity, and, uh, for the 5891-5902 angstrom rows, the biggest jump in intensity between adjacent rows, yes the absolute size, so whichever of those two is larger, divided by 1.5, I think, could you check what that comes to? 1.0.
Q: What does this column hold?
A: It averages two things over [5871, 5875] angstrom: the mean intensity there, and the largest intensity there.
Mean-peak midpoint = 3.11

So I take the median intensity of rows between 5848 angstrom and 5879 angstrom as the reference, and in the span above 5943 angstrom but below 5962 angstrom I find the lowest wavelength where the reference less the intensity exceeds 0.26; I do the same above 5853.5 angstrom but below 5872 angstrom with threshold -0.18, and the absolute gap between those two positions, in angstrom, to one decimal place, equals 88.3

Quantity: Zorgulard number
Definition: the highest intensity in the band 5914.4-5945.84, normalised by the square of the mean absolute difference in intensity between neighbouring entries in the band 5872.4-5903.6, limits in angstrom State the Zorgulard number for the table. 20.2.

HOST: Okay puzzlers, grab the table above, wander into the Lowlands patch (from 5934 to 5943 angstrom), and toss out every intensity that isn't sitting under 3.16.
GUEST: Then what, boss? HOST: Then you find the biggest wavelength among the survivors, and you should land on 5942.42 angstrom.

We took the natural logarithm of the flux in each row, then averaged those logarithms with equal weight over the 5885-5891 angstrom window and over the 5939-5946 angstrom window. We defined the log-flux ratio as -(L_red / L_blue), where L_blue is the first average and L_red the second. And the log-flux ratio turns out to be -1.23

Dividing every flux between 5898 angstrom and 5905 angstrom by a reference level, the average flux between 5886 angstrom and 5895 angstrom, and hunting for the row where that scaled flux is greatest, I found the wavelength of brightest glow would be 5898.80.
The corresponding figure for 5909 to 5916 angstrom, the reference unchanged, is 5915.12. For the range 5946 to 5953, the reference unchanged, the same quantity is 5947.90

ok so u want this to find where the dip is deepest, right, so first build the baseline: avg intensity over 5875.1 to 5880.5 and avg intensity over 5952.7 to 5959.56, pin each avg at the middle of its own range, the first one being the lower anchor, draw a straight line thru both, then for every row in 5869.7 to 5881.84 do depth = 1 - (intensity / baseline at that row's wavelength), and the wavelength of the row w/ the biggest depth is 5871.70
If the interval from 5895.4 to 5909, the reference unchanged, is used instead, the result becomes 5905.59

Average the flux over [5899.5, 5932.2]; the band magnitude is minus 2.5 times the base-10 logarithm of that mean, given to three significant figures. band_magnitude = -1.16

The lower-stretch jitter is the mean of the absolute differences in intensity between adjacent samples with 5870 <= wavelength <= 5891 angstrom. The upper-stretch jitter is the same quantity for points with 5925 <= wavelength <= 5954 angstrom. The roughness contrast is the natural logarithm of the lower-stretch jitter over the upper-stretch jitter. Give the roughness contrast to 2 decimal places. -0.35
